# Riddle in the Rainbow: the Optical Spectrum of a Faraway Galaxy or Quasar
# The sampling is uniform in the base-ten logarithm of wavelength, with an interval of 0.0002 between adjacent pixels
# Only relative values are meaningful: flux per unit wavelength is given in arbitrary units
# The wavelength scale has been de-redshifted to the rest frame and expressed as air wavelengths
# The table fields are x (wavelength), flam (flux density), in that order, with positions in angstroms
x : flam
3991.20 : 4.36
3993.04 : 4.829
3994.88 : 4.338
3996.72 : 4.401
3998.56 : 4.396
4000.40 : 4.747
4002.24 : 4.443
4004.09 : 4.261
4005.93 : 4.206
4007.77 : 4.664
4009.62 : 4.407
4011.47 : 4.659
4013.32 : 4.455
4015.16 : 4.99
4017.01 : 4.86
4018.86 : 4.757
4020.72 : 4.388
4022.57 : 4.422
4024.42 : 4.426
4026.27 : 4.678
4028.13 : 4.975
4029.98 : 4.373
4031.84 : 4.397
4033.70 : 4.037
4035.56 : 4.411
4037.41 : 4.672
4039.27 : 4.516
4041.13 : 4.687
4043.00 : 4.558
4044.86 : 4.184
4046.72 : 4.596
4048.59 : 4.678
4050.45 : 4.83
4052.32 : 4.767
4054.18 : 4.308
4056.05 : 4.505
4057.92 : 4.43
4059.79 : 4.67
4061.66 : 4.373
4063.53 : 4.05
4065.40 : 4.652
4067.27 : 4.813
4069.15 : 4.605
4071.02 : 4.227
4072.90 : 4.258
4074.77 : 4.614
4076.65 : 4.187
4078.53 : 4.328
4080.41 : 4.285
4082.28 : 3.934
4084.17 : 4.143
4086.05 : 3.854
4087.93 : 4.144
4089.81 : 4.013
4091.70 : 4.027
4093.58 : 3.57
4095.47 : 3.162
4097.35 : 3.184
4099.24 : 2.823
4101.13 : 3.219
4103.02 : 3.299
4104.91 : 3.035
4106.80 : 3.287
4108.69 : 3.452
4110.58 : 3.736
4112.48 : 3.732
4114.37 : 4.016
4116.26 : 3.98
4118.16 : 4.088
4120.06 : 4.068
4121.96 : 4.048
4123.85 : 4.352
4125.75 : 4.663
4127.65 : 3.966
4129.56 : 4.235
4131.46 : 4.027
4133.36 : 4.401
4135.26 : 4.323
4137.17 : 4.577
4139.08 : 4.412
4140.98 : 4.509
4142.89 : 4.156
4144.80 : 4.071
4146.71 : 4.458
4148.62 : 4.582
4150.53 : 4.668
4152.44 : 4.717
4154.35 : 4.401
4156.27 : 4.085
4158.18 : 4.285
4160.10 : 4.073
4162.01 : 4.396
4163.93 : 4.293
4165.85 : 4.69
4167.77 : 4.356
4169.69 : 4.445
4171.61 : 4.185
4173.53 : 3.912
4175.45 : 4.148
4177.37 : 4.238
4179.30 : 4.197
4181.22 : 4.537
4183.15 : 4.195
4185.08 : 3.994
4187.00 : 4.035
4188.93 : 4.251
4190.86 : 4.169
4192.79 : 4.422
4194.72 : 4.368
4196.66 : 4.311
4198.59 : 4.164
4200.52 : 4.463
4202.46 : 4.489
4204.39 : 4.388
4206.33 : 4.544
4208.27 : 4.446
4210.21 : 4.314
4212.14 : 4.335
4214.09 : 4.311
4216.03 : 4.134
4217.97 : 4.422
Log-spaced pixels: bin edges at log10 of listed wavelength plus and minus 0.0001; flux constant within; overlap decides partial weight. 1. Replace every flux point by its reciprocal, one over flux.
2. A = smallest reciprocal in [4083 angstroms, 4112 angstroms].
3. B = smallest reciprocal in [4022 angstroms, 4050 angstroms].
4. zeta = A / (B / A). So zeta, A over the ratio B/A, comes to 0.290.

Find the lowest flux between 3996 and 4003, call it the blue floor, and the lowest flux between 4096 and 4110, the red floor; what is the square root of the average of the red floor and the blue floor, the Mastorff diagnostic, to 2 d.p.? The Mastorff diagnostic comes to 1.90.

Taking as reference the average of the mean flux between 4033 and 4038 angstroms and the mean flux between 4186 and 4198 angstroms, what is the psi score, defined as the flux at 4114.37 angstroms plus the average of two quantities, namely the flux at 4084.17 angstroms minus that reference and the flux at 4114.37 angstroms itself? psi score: 5.9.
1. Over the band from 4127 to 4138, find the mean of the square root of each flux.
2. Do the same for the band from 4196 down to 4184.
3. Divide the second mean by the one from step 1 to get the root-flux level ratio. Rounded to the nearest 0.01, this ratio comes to 0.99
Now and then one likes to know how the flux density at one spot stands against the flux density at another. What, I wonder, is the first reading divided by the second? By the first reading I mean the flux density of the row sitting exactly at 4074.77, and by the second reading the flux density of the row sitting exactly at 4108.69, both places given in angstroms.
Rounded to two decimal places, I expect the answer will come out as 1.34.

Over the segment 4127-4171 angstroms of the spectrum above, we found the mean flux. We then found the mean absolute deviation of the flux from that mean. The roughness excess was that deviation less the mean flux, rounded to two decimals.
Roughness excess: -4.18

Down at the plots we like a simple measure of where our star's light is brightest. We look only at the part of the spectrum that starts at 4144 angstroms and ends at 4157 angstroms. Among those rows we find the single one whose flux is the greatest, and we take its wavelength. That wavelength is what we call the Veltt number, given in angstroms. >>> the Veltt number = 4152.44 angstroms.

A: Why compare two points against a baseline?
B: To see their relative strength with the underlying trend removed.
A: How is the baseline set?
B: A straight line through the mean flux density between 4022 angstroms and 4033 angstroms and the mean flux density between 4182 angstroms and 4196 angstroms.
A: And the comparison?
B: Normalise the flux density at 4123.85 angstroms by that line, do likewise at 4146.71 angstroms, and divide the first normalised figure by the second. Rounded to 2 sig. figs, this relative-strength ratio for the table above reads 0.97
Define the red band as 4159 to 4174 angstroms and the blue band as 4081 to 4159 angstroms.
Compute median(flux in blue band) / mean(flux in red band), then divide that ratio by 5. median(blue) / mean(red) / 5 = 0.189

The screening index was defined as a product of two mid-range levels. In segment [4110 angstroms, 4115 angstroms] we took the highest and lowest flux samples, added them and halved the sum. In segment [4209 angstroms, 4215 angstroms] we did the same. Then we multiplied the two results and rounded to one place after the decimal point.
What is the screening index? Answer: 16.7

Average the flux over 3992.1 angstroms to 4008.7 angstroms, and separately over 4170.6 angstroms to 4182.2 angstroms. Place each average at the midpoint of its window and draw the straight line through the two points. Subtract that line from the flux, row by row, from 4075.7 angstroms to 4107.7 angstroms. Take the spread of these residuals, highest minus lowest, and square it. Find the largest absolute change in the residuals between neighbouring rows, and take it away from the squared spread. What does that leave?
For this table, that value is 1.7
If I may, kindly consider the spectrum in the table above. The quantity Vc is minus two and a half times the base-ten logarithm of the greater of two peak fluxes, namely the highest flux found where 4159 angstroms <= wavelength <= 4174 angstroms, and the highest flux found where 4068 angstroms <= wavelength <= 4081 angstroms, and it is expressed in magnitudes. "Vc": -1.68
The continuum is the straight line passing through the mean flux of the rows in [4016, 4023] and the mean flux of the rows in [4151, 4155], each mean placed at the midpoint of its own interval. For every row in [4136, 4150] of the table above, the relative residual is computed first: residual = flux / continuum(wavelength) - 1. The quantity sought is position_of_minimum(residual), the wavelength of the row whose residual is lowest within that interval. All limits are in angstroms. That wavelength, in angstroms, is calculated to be 4144.80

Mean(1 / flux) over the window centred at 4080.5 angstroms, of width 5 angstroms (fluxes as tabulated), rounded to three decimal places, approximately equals 0.240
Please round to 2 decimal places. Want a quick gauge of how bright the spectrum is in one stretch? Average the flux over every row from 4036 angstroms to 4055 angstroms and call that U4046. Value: 4.58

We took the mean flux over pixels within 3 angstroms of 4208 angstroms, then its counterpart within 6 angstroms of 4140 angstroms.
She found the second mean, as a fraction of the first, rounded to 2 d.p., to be 0.98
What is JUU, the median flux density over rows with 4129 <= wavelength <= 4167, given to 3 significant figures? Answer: 4.40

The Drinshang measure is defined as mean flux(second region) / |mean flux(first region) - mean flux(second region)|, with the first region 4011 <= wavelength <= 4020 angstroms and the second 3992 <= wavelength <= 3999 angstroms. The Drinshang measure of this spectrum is 18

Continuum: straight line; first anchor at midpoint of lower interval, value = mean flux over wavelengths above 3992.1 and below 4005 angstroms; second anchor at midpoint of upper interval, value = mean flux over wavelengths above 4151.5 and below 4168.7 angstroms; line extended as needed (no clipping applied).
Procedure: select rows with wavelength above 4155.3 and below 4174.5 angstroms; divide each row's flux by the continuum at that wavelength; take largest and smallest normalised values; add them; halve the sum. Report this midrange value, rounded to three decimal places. 0.987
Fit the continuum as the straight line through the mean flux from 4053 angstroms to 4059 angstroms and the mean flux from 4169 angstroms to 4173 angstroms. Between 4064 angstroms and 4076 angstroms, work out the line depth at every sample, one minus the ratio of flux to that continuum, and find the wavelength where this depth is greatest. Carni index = 4071.02 angstroms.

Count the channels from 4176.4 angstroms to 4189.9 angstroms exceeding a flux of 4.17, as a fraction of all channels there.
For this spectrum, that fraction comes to 0.71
